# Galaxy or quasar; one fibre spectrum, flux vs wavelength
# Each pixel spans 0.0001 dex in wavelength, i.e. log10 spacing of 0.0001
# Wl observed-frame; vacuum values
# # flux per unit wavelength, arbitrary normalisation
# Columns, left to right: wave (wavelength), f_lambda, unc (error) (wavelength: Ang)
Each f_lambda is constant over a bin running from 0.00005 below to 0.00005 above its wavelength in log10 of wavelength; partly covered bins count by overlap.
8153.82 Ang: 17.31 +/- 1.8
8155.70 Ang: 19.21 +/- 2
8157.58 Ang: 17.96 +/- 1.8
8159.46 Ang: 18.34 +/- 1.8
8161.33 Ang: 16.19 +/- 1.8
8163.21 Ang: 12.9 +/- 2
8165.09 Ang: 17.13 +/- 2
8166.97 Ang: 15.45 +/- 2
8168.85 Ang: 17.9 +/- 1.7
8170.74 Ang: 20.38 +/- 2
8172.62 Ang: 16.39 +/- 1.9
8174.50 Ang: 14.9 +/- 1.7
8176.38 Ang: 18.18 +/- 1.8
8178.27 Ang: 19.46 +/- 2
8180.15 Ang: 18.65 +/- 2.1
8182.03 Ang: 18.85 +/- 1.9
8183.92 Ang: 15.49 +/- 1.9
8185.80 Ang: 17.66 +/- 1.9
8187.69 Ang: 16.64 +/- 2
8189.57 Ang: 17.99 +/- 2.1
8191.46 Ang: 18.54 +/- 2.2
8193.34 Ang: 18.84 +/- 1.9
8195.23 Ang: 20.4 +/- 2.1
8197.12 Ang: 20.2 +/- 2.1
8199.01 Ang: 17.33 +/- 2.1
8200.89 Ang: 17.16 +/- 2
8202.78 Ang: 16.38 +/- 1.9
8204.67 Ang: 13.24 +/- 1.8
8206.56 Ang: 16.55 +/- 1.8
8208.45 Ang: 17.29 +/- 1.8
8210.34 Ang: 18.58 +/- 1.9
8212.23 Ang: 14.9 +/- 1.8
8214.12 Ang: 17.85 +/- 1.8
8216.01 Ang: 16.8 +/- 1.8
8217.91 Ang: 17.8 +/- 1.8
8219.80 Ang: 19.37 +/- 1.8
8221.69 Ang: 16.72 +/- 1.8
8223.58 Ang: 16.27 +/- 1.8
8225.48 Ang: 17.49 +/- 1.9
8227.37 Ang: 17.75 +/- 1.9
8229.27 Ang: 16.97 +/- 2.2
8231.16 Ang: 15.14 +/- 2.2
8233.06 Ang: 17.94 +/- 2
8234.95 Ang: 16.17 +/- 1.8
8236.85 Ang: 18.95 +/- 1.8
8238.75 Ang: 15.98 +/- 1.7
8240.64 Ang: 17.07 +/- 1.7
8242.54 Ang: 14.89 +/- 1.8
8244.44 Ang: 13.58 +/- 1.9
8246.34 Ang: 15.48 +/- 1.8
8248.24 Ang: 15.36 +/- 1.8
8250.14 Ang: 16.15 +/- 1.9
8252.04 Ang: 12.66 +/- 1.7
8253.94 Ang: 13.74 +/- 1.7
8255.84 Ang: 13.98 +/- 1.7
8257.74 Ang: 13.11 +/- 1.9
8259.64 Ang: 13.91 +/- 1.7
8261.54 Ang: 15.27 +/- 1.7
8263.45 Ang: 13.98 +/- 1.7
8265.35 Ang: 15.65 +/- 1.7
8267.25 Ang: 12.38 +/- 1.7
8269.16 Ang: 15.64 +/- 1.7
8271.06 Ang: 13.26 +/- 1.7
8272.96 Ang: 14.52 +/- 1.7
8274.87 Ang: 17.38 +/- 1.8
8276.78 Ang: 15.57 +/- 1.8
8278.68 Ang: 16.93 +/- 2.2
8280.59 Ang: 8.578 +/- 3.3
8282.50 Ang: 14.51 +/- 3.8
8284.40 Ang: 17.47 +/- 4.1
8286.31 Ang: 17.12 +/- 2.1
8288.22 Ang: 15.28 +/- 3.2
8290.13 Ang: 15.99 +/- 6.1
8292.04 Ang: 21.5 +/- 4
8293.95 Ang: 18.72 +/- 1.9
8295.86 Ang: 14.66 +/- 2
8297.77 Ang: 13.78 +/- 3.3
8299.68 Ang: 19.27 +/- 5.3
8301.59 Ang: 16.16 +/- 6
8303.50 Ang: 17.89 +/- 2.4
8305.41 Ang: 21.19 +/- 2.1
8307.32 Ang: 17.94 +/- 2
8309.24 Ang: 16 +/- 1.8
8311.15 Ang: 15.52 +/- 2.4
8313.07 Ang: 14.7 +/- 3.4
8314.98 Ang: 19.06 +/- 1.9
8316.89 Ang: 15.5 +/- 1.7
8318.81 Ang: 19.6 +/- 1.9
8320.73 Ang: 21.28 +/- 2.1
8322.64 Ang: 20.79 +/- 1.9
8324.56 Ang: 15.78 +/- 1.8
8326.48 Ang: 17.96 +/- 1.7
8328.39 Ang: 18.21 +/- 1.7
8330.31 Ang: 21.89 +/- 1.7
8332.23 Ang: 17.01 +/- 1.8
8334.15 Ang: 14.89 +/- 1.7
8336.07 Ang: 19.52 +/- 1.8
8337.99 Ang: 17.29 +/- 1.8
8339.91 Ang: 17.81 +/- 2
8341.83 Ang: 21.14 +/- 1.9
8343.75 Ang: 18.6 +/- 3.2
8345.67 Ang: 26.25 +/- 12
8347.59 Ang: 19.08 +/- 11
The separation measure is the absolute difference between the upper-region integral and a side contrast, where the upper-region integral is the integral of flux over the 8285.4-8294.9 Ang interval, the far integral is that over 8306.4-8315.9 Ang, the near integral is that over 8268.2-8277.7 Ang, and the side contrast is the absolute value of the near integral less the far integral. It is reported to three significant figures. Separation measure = 155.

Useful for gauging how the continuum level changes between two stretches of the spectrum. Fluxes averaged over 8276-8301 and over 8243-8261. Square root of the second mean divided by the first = 0.94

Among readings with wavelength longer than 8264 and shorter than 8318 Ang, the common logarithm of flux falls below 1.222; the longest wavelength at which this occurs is 8316.89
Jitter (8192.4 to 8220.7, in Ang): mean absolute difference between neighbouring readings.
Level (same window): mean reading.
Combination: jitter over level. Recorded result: 0.10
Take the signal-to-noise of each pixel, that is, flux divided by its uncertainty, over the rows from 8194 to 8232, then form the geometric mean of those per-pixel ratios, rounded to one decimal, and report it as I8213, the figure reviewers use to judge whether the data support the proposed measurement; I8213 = 9.0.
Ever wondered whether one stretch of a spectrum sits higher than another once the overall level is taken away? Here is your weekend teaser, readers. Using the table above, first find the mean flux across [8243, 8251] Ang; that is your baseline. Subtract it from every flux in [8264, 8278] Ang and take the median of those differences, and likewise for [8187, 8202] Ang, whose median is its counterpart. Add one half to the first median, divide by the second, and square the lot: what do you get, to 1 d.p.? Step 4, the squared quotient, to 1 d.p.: 0.1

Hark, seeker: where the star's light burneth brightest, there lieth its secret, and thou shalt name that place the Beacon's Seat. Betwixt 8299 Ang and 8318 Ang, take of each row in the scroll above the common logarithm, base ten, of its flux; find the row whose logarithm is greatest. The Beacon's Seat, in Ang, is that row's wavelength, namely 8305.41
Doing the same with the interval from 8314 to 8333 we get 8330.31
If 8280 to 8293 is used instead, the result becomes 8292.04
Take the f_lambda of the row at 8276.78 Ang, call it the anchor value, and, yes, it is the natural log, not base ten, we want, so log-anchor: 2.75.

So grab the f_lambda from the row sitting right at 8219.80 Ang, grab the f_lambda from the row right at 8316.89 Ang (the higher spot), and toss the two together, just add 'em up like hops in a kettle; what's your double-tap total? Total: 35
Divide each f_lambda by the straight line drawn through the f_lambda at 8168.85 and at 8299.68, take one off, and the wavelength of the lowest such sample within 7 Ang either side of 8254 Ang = 8252.04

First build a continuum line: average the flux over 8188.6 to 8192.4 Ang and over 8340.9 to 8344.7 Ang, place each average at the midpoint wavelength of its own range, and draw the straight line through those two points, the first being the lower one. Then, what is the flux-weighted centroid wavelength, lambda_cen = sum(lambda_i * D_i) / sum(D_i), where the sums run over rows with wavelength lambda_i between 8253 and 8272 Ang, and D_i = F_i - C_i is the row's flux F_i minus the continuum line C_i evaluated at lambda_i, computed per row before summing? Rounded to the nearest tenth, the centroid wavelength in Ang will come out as 8262.4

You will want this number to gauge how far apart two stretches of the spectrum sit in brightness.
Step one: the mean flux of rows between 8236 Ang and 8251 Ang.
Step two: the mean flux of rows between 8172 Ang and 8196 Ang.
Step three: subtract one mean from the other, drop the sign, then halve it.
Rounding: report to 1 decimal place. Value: 1.0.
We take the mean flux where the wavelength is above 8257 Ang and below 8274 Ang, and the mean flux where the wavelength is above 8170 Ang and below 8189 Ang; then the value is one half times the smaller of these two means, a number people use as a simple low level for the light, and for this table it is 7.1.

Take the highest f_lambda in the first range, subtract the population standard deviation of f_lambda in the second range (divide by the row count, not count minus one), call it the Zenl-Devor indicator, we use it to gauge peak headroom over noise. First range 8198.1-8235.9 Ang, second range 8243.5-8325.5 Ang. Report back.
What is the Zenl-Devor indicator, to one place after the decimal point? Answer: 16.7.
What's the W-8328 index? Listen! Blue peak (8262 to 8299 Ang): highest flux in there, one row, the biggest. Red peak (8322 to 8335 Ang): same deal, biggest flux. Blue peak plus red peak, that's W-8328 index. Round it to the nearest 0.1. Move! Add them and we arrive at 43.4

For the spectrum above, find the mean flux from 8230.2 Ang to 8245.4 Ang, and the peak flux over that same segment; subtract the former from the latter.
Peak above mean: 2.7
